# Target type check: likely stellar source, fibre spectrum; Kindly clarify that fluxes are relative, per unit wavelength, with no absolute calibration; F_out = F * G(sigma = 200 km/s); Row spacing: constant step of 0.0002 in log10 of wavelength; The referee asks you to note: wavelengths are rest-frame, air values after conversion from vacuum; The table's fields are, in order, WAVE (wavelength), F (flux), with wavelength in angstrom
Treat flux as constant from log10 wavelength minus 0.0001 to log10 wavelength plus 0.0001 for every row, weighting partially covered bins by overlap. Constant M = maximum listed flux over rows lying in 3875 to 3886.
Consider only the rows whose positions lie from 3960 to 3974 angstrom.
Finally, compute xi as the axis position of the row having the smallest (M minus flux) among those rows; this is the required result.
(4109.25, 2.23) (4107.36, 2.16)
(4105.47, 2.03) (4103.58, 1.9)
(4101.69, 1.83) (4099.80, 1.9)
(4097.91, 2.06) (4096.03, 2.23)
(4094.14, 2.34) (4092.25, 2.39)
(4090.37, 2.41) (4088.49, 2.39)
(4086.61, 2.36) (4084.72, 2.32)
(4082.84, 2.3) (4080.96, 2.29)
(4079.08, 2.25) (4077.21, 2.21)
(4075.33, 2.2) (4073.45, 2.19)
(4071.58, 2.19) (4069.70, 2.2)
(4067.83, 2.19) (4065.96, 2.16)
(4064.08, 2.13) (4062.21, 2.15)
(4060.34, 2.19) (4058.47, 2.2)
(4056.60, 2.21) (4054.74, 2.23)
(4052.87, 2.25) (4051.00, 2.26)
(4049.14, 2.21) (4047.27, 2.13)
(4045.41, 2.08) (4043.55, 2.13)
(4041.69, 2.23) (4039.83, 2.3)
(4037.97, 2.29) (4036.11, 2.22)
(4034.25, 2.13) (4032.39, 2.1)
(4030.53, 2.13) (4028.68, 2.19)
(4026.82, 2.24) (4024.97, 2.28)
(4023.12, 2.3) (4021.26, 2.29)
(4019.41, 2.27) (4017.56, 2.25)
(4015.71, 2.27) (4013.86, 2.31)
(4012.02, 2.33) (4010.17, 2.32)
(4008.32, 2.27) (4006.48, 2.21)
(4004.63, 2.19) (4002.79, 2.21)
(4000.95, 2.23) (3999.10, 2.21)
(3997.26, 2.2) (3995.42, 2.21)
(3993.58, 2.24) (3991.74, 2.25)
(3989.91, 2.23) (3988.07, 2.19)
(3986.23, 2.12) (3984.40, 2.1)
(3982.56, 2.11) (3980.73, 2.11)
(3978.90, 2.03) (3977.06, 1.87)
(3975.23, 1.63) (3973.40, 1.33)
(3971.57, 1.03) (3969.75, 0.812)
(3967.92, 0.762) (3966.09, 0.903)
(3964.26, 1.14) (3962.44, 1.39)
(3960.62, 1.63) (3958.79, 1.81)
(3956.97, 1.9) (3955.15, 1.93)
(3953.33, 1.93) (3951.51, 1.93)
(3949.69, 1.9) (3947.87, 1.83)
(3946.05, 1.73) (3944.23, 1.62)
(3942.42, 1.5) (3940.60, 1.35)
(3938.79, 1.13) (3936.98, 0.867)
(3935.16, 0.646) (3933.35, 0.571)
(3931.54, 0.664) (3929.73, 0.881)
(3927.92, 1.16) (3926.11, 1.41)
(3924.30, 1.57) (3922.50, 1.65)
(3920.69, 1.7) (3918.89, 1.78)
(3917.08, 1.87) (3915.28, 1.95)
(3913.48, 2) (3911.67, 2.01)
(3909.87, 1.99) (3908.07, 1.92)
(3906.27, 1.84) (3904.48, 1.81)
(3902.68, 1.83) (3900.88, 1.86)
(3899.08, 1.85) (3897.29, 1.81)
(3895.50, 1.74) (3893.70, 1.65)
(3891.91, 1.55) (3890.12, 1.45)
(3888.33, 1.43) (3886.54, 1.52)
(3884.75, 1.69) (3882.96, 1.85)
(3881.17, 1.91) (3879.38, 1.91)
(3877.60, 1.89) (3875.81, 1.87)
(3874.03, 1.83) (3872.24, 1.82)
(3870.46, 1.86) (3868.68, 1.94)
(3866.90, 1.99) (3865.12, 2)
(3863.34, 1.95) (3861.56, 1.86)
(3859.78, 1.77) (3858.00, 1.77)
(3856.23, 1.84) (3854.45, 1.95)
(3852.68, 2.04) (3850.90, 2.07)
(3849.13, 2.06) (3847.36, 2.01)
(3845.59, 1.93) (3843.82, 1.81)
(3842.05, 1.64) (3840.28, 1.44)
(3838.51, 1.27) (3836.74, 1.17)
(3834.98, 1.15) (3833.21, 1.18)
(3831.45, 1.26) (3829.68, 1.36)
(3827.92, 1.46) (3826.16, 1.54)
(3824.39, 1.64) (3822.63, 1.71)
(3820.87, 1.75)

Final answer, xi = 3960.62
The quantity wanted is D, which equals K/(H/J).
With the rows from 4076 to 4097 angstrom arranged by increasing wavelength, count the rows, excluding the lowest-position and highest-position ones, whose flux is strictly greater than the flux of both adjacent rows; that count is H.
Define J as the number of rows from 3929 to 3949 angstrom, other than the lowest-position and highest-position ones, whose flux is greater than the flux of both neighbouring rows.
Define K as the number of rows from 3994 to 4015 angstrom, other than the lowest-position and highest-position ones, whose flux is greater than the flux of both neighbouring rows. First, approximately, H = 1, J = 0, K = 2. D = 0.0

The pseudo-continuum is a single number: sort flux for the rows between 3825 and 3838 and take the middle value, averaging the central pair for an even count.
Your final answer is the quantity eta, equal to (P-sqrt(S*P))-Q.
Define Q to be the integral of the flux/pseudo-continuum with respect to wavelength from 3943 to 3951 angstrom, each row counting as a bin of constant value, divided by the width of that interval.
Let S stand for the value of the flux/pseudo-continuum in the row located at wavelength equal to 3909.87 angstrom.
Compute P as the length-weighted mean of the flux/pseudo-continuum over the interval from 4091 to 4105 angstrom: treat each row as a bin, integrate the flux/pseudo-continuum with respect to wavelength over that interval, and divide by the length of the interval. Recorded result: -1.36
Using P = 1.7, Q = 1.40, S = 1.58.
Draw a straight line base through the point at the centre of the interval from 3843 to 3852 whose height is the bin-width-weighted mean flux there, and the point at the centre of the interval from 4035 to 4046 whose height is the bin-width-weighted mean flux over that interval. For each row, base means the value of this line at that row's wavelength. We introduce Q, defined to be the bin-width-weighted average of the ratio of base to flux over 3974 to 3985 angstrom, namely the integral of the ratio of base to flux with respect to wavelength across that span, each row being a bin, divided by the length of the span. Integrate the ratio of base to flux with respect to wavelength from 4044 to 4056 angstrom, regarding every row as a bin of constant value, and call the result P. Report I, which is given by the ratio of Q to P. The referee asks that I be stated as 0.091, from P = 12.2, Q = 1.11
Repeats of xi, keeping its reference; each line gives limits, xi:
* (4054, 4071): 4054.74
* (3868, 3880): 3868.68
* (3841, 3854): 3850.90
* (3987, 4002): 3991.74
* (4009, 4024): 4012.02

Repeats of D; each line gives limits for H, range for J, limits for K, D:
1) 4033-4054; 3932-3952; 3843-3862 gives 0.0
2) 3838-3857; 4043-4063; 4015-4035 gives 1.0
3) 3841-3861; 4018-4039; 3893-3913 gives 1.0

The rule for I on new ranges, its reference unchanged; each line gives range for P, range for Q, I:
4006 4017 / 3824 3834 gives 0.135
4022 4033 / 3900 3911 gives 0.100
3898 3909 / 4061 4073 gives 0.085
